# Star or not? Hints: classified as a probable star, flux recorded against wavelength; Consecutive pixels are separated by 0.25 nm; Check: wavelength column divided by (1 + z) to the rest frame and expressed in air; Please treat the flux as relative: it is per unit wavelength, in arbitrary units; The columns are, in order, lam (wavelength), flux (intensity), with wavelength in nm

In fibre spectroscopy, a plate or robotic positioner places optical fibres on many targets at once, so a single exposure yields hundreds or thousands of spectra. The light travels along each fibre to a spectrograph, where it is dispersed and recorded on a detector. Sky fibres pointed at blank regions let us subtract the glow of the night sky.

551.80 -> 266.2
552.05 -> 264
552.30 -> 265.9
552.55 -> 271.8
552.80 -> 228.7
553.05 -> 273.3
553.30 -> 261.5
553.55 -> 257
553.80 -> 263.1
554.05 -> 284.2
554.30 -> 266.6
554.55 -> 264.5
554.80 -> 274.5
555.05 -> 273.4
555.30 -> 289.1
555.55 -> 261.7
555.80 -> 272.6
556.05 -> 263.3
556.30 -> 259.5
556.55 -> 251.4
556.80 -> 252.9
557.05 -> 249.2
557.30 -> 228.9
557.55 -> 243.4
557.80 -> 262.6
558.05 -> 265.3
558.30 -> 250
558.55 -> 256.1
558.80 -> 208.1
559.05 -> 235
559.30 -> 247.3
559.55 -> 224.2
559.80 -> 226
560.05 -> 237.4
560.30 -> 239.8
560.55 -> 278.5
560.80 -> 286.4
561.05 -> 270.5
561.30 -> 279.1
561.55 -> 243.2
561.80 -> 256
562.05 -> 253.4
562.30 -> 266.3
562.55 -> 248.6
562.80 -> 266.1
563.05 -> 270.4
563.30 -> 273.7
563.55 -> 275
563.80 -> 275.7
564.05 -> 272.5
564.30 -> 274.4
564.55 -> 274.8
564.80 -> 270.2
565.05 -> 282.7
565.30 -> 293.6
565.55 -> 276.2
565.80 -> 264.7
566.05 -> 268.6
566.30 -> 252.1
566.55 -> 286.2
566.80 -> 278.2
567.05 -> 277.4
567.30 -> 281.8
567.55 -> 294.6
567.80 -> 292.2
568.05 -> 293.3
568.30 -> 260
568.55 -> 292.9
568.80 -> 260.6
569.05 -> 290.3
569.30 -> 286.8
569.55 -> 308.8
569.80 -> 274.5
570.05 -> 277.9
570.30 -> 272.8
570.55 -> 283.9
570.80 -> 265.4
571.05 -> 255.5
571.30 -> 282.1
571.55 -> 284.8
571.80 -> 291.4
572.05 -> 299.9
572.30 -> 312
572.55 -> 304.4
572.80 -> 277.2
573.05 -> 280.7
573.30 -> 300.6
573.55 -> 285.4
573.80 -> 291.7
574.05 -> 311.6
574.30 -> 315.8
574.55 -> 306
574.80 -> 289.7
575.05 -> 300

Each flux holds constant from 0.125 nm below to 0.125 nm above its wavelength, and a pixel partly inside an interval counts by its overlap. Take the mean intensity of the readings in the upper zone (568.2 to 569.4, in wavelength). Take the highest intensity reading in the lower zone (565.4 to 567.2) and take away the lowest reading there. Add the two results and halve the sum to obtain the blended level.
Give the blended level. 156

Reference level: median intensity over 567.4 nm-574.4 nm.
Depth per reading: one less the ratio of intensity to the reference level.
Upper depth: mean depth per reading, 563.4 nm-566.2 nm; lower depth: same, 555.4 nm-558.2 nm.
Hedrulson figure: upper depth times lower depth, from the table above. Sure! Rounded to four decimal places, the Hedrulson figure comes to 0.0053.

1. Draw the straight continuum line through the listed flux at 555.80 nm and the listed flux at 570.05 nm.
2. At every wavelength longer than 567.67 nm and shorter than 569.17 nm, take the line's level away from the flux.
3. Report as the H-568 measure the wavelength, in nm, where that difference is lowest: 568.30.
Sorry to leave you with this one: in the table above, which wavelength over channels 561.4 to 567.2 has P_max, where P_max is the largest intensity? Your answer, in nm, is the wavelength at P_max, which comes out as 565.30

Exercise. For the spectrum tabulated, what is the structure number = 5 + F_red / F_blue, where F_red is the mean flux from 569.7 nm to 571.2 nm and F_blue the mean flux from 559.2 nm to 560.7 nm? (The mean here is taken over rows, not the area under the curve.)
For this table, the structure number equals 6.12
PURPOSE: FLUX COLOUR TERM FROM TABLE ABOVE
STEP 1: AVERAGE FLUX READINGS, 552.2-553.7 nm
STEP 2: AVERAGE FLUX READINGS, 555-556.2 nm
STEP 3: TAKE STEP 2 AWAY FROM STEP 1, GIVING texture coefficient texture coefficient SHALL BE -12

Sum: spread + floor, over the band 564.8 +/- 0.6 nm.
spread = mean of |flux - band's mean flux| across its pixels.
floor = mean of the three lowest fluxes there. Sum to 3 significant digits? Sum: 280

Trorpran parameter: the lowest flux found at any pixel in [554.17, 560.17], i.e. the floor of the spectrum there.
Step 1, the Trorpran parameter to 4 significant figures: 208.1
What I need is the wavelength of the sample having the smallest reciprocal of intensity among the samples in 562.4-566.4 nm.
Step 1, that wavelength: 565.30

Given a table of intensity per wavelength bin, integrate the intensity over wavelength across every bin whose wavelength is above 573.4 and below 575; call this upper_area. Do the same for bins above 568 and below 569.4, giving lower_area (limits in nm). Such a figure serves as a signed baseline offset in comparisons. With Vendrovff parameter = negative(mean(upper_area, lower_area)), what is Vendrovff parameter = -436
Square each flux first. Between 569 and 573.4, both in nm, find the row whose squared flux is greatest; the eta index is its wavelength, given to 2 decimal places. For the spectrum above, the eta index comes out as 572.30 nm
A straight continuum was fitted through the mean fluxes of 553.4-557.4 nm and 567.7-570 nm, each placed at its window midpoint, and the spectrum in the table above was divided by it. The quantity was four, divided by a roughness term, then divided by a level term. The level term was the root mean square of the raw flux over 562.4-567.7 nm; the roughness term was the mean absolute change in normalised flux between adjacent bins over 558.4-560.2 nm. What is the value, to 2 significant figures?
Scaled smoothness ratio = 0.19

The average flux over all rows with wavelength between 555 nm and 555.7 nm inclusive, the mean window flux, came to 275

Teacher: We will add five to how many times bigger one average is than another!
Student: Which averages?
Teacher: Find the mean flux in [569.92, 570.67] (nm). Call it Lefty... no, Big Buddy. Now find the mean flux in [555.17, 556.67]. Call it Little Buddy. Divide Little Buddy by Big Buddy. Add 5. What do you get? 5.96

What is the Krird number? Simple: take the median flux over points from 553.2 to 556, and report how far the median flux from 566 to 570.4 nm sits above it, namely 13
